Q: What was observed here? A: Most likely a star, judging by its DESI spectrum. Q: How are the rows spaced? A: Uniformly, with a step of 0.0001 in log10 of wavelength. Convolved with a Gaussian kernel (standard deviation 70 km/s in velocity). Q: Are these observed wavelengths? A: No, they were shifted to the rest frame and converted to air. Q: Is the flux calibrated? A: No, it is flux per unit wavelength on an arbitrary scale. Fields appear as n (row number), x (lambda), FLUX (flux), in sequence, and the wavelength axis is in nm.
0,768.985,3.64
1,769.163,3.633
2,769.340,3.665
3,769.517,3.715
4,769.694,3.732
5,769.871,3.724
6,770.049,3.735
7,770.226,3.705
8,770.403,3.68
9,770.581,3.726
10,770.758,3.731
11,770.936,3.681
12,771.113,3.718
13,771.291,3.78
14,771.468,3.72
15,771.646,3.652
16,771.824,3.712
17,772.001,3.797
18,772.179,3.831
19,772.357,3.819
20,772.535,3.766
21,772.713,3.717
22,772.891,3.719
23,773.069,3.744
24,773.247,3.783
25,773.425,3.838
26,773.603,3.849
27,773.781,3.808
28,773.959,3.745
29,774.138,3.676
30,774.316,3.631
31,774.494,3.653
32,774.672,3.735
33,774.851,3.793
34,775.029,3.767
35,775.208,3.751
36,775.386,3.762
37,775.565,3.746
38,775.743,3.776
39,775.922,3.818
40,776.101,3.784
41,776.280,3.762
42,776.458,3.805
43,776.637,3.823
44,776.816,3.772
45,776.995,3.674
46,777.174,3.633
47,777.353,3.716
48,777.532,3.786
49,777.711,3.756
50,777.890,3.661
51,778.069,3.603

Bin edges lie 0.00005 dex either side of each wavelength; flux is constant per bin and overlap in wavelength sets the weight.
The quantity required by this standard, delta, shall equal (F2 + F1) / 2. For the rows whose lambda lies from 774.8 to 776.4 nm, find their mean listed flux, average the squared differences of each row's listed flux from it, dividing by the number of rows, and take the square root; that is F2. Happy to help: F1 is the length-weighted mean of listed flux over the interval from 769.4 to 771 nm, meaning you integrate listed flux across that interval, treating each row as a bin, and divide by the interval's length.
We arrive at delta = 1.868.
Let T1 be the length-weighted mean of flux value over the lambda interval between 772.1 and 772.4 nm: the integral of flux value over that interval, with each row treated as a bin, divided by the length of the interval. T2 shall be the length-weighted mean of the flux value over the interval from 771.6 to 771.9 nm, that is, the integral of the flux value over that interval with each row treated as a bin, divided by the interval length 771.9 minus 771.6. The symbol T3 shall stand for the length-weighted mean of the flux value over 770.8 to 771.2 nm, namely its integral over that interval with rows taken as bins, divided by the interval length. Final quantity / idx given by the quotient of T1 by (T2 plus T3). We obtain 0.518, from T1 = 3.82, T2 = 3.68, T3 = 3.70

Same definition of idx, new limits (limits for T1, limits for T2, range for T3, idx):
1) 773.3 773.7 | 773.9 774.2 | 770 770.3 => 0.517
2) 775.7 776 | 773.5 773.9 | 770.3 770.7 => 0.504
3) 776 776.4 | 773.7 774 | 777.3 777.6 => 0.501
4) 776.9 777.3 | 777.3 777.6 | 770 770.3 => 0.489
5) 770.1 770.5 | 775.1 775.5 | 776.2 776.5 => 0.490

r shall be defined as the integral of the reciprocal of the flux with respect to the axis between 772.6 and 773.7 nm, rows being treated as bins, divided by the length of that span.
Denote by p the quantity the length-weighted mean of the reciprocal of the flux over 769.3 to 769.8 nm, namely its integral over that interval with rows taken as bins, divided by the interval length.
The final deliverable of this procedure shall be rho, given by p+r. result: 0.535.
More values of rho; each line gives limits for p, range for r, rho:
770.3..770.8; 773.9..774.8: 0.541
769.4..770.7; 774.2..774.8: 0.541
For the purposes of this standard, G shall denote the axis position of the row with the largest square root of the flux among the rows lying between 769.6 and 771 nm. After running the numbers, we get 770.049 nm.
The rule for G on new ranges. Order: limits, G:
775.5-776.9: 776.637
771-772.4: 772.179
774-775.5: 774.851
